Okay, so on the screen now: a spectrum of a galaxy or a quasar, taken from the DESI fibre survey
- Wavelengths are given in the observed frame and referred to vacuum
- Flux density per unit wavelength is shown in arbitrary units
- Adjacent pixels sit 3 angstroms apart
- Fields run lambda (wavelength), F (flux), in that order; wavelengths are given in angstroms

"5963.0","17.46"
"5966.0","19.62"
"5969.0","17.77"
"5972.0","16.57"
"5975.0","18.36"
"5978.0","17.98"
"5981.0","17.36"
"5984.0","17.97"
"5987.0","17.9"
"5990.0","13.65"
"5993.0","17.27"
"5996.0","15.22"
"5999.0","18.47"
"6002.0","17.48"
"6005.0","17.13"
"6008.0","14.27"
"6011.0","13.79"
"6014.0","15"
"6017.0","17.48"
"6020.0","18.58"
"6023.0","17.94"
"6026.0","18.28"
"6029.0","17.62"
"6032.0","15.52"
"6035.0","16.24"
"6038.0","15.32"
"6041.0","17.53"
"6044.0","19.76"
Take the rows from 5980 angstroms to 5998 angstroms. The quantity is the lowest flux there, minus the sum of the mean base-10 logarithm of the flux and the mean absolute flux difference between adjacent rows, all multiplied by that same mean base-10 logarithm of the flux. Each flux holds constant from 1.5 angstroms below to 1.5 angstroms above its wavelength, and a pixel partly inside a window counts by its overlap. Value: 12.6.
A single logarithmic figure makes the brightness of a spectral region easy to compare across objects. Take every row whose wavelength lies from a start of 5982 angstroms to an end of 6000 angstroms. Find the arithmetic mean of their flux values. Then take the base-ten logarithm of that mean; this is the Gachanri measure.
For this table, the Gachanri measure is 1.22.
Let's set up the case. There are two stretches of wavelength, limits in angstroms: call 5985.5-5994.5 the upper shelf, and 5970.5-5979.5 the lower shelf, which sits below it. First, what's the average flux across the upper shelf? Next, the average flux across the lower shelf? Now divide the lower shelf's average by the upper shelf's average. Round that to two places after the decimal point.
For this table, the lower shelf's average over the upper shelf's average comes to 1.08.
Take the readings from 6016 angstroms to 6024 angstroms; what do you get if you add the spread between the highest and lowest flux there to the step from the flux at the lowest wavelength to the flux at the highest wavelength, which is 1.6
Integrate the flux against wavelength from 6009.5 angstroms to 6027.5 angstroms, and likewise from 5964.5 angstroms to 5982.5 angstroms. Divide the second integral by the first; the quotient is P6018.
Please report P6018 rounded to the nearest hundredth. 1.07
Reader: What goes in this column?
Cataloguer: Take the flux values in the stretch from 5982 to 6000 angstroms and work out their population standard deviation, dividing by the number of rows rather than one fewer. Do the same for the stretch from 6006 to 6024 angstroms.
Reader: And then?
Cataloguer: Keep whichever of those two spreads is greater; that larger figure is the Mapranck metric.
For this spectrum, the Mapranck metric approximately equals 1.88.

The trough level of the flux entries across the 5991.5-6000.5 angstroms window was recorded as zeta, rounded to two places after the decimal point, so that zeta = 15.22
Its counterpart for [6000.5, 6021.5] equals 13.79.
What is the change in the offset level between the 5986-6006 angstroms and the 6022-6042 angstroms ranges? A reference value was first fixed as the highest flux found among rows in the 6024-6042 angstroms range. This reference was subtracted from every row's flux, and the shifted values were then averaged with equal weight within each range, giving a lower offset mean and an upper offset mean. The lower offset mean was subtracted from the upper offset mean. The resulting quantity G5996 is 0.2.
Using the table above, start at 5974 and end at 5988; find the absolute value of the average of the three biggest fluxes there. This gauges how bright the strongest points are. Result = 18.10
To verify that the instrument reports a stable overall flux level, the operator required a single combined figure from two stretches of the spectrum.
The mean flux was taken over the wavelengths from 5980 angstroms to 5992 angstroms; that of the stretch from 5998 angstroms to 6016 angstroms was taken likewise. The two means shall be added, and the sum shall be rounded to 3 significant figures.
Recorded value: 32.7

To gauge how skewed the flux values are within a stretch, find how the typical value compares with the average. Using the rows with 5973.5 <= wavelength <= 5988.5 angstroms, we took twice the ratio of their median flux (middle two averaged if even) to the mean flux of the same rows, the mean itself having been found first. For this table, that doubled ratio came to 2.01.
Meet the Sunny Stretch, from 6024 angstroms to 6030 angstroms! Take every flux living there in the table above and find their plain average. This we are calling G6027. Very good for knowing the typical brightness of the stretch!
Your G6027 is 18.0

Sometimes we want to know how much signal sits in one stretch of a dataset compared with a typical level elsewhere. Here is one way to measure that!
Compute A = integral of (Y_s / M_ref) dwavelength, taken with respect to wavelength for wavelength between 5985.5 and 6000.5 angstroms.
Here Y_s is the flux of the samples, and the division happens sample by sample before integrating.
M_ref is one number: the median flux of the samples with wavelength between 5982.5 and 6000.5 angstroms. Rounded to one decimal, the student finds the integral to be 14.1 angstroms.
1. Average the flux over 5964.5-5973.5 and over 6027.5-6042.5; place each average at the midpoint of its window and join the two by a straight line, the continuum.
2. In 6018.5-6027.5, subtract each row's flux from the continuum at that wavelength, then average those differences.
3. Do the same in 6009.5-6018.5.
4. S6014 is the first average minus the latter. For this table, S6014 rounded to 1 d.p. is -3.1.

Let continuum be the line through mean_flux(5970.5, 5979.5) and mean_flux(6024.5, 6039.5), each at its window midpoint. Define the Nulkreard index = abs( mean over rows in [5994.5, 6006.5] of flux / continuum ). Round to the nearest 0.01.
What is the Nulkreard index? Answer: 0.99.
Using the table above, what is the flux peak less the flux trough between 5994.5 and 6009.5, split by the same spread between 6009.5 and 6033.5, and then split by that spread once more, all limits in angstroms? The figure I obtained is 0.2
